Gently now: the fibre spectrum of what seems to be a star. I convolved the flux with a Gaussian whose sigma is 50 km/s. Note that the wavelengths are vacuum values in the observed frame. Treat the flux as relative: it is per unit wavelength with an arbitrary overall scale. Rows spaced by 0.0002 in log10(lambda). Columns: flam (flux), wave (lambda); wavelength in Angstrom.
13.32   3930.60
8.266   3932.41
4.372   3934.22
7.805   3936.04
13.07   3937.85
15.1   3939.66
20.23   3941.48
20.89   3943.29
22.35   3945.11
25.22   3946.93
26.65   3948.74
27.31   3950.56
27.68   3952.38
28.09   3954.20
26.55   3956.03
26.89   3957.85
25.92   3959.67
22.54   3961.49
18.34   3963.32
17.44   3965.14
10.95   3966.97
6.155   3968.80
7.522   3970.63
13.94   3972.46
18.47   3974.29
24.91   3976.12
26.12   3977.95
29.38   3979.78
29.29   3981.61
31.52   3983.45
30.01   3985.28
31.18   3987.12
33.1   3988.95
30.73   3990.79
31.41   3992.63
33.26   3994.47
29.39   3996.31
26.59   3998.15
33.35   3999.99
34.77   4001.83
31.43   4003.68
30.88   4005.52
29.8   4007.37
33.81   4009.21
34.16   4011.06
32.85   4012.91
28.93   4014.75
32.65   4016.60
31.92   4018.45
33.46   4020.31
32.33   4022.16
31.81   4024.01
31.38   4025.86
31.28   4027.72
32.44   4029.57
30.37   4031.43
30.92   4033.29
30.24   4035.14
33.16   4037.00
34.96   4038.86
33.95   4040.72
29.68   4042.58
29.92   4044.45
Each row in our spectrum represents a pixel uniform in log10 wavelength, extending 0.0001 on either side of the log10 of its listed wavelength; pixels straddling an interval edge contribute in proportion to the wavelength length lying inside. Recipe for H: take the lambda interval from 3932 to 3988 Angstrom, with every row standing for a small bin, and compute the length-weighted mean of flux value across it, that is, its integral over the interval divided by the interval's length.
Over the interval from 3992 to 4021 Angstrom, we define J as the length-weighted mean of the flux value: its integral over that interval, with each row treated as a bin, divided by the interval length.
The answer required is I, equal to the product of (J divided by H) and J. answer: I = 48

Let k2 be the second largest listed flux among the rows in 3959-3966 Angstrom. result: 22.54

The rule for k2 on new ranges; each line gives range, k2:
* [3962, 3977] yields 18.47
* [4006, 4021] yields 33.81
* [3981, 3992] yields 31.52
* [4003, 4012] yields 33.81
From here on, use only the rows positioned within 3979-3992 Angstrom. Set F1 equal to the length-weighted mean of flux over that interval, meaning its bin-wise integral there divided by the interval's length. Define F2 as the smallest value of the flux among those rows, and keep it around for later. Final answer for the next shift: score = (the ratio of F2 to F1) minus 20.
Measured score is -19.0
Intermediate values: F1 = 30.8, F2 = 29.29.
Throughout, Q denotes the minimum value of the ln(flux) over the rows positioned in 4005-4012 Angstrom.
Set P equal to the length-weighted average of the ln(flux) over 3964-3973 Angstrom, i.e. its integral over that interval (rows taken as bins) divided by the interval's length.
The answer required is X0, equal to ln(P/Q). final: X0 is -0.4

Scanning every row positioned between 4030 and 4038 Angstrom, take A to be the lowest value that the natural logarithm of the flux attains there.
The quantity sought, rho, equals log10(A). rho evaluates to 0.53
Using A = 3.4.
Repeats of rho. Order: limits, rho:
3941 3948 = 0.48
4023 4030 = 0.54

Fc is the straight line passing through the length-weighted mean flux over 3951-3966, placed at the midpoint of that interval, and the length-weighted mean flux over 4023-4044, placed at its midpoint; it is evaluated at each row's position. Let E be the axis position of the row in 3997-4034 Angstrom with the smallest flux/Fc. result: 3998.15 Angstrom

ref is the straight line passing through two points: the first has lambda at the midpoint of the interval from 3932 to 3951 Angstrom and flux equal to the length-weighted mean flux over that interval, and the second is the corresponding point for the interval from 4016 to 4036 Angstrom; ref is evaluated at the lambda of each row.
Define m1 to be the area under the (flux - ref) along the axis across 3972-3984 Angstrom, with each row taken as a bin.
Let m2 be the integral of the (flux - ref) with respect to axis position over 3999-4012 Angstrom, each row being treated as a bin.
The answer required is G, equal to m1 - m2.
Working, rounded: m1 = 17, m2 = 56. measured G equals -39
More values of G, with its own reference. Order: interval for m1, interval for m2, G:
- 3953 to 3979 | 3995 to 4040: -118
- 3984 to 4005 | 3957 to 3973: 181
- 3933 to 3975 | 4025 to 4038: -15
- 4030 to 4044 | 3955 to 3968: -29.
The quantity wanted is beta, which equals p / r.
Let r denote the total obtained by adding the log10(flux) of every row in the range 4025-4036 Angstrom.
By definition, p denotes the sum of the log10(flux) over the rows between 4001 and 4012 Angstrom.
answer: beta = 1.01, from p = 9.07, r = 9.0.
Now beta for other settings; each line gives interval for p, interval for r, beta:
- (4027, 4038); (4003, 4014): 0.99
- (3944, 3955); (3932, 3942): 1.41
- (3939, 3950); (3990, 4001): 0.89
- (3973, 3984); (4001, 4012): 0.94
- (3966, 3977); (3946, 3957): 0.76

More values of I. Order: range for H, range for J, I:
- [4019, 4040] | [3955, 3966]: 17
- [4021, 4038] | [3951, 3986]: 16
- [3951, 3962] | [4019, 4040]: 39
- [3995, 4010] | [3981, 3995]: 31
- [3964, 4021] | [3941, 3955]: 23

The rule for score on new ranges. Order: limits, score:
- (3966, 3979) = -19.6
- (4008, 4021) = -19.1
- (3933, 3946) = -19.7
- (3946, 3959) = -19.1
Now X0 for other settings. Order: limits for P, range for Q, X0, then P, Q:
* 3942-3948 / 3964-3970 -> 0.5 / 3.1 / 1.8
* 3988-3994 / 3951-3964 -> 0.2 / 3.5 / 2.9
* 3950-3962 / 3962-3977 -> 0.6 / 3.3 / 1.8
